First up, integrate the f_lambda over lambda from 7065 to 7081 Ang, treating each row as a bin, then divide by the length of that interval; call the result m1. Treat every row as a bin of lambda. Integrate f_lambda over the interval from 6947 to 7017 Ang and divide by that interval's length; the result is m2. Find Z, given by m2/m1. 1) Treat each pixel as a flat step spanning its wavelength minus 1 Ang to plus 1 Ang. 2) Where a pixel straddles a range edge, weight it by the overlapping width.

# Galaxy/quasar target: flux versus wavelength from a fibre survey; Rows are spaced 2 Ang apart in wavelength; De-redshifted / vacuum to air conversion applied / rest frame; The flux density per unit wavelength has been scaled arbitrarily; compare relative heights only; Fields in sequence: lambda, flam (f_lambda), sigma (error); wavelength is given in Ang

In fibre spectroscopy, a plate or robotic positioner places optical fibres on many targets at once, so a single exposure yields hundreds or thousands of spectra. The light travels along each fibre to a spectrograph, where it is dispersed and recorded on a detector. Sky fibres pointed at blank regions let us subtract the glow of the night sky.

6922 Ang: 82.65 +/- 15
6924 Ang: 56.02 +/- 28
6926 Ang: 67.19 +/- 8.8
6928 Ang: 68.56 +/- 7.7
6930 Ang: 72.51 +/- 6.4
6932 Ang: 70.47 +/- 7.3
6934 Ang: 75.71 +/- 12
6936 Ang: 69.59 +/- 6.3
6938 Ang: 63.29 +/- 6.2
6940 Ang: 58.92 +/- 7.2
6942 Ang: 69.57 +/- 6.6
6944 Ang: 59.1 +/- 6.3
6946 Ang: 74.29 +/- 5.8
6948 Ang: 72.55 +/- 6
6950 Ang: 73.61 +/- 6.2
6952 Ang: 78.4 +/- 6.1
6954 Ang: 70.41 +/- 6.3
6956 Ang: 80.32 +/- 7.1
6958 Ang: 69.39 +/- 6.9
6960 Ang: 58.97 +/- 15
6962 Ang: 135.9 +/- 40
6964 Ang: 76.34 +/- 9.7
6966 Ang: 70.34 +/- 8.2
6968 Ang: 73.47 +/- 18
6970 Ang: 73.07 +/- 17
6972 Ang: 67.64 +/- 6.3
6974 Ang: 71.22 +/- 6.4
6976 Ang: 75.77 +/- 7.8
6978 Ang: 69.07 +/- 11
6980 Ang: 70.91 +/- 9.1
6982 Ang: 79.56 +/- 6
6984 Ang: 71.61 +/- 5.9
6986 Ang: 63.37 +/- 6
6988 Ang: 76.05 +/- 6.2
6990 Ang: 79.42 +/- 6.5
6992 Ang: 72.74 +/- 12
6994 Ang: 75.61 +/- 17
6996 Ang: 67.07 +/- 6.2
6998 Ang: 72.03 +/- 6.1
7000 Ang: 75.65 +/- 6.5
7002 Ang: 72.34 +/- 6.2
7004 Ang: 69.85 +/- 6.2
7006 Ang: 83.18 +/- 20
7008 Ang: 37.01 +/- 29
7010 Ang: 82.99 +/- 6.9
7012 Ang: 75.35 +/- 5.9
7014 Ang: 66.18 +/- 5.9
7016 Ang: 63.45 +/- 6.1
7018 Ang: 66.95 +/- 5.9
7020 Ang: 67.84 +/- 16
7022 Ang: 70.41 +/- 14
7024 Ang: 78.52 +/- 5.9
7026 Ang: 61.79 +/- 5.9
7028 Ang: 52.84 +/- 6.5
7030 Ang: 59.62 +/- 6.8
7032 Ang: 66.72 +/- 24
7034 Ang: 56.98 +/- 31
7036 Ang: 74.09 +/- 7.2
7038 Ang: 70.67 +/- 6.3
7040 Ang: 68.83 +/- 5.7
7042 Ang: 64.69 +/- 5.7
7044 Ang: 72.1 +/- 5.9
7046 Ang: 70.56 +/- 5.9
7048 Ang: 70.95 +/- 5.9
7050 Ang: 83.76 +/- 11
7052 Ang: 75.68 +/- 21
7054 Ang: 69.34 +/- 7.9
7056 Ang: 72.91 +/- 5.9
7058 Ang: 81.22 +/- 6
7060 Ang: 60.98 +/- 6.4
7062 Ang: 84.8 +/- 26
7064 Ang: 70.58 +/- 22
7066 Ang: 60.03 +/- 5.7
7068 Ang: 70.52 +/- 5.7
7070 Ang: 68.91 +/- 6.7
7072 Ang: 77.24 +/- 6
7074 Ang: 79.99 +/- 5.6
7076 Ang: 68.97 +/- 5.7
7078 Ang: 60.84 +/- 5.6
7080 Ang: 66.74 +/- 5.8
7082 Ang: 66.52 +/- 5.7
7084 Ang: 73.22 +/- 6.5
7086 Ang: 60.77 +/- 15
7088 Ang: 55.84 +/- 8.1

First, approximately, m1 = 69.2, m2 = 73.5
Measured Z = 1.06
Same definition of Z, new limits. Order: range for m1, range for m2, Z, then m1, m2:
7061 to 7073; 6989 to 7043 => 0.95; 72.0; 68.6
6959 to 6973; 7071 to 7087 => 0.87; 79.4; 69.3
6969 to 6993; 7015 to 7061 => 0.95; 72.5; 68.7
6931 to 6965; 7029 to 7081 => 0.95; 73.9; 70.3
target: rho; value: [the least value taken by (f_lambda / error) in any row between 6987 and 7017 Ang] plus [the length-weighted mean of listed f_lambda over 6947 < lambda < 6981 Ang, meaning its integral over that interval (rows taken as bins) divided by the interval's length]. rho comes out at 77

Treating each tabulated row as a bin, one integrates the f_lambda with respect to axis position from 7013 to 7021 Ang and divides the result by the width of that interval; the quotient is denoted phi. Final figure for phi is 66.1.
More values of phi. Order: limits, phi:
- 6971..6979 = 70.9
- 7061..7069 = 71.5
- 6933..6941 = 66.9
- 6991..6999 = 71.9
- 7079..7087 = 66.8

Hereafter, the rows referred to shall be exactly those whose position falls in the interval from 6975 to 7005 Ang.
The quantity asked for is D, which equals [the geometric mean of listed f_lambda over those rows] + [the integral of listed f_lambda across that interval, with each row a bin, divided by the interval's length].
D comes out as 145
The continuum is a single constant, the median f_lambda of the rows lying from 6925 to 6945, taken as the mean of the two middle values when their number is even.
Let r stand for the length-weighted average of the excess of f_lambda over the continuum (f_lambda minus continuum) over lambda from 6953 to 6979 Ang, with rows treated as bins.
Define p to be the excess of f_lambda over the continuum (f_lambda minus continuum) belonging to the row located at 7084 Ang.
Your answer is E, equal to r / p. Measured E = 1.74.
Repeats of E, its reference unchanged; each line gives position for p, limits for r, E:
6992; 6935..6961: 0.01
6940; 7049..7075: -0.44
